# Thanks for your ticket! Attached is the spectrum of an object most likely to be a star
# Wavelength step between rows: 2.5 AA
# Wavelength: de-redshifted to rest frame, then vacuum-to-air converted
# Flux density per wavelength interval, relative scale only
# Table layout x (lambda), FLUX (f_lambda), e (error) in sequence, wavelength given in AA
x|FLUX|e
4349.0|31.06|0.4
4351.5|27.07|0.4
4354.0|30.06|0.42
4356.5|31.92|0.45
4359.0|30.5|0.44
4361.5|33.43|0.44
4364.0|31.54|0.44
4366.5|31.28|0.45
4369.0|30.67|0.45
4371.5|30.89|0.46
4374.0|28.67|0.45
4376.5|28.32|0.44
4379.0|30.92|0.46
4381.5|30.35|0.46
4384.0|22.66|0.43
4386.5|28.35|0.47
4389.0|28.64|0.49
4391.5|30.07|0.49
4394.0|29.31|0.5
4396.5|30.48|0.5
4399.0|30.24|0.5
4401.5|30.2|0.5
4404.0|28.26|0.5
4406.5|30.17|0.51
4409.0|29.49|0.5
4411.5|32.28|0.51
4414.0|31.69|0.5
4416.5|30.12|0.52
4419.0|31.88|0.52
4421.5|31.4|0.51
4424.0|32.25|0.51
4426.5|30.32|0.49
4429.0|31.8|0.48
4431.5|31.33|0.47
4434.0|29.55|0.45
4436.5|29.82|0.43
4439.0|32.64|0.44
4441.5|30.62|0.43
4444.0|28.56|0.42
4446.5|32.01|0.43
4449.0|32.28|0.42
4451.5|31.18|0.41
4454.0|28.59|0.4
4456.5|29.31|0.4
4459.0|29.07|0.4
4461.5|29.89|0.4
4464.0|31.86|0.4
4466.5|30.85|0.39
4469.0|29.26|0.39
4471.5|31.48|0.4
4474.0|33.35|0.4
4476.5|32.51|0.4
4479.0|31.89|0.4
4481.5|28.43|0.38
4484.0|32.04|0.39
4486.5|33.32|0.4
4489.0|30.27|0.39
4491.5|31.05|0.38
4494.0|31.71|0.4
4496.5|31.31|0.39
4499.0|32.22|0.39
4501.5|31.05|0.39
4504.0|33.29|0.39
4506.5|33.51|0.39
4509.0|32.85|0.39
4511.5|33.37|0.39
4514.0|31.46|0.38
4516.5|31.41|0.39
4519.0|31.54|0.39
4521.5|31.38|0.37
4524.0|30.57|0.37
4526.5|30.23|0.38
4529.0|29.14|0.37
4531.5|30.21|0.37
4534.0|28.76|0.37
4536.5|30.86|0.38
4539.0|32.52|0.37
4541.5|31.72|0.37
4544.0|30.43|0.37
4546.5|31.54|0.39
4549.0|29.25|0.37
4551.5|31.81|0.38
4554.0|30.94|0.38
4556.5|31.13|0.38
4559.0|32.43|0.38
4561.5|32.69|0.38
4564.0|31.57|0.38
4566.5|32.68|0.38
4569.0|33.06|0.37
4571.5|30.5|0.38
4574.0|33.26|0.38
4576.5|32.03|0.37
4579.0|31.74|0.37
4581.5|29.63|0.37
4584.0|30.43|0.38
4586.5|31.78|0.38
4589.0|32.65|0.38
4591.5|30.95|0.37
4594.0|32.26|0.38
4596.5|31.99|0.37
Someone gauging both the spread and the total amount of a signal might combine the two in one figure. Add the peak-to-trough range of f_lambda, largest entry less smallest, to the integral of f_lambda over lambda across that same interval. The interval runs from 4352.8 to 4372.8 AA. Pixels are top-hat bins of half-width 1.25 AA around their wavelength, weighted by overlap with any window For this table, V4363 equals 629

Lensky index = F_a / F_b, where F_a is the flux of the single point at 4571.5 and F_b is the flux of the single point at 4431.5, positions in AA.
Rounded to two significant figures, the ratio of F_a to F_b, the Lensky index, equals 0.97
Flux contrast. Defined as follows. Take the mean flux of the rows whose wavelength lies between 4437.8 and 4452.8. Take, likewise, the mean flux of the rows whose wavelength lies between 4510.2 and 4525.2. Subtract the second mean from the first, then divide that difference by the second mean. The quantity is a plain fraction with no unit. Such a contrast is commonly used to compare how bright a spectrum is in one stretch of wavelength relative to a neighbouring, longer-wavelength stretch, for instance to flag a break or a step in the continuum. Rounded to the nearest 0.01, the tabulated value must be -0.01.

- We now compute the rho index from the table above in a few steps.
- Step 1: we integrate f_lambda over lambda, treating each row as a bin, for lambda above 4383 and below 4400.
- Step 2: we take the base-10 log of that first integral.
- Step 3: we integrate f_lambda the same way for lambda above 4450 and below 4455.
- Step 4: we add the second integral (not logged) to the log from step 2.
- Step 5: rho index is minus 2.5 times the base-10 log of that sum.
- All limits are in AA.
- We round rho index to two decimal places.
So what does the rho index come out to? -5.46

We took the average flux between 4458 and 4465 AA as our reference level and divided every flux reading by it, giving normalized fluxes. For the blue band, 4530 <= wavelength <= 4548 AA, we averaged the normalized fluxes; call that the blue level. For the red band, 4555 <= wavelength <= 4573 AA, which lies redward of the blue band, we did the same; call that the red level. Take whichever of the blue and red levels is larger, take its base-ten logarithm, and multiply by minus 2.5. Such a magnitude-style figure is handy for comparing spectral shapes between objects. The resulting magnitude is -0.061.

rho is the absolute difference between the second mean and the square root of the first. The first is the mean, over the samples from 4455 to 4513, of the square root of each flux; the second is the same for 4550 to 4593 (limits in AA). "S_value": 3.26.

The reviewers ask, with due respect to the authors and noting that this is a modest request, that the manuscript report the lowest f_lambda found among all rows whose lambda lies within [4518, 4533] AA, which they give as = 29.14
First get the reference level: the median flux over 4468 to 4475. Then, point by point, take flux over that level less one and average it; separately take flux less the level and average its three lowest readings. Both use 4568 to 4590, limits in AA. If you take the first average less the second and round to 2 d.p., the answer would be 1.30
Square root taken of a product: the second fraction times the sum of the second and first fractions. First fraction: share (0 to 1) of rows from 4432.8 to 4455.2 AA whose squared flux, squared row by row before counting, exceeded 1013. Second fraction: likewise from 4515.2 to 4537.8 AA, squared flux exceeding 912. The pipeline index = 0.93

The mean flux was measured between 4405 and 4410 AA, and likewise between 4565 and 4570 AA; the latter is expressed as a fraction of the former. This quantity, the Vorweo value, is 1.10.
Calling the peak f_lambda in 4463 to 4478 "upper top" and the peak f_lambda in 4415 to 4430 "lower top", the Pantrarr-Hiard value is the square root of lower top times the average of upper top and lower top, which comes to 32.5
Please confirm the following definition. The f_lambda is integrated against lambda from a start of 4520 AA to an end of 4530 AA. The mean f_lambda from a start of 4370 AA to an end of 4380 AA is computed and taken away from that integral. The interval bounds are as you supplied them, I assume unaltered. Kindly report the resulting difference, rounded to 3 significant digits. 274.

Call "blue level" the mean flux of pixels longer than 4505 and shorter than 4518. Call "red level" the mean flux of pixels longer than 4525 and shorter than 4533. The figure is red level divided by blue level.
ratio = 0.918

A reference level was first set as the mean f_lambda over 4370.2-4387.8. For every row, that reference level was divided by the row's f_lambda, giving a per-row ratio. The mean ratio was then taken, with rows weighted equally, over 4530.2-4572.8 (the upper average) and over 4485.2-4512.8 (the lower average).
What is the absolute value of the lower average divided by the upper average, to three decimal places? 0.972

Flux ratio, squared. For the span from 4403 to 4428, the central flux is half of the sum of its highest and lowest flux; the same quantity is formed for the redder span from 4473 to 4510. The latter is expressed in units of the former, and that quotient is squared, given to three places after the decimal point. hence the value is 1.047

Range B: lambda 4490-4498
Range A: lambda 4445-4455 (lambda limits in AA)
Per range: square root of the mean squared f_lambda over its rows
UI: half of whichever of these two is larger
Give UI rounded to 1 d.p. 15.7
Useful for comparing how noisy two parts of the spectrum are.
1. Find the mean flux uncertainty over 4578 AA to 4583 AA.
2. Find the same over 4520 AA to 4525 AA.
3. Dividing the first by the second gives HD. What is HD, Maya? 1.00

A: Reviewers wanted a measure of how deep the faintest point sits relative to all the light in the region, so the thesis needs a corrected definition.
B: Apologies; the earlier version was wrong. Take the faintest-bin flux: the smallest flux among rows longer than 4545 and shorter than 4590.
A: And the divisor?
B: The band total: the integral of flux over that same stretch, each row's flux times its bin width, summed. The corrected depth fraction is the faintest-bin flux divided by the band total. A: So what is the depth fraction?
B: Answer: 0.021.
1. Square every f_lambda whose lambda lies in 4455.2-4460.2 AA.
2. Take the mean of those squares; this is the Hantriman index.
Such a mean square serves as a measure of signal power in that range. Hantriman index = 852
